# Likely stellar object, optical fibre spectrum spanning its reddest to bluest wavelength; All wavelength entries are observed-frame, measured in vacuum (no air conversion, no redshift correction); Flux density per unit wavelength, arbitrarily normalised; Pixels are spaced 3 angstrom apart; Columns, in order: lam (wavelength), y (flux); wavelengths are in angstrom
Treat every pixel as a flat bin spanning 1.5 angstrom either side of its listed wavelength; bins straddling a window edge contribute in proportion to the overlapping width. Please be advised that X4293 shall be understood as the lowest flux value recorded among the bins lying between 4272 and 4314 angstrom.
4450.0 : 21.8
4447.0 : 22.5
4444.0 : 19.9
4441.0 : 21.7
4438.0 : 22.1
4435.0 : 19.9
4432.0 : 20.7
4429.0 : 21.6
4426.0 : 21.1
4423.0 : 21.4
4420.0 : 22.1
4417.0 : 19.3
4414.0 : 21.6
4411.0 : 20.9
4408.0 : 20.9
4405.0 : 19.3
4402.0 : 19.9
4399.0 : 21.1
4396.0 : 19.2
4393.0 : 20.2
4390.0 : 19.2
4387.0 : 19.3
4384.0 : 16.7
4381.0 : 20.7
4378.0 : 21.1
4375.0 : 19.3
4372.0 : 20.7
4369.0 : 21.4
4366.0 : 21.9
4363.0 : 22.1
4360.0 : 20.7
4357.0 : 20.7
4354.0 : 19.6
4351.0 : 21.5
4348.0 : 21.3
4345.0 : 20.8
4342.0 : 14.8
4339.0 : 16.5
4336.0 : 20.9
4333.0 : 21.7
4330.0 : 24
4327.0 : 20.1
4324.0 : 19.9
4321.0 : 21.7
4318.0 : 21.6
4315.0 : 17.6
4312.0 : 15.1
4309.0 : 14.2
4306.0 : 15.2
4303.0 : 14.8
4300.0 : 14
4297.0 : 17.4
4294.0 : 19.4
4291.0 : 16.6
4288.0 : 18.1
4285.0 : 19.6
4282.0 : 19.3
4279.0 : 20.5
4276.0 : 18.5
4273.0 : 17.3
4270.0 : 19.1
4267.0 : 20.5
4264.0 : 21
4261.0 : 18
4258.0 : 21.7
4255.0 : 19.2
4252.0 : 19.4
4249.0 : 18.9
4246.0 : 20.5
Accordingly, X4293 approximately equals 14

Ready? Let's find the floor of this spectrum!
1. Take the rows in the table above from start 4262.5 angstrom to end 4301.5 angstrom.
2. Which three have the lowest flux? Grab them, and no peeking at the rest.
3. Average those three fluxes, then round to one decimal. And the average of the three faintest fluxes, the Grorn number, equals 16.0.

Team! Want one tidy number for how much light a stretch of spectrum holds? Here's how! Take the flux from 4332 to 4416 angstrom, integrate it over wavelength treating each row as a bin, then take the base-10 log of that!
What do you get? 3.23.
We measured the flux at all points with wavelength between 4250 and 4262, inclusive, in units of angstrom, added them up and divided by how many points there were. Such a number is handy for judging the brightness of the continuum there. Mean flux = 19.6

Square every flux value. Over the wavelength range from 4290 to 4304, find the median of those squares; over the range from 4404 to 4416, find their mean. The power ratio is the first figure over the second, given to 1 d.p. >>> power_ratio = 0.6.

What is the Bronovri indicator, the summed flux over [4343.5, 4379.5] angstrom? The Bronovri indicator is 251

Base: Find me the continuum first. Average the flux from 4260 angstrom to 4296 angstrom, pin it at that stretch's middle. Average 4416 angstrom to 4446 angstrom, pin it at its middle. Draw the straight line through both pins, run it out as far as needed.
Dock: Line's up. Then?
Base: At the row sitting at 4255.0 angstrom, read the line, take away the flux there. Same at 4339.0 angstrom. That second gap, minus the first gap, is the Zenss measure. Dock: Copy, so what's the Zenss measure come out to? 4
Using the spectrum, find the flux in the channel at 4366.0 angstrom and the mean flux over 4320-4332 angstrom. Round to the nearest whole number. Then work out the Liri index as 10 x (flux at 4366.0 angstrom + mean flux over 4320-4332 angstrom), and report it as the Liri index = 433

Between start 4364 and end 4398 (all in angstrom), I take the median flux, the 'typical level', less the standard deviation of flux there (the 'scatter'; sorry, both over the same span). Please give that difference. 18.8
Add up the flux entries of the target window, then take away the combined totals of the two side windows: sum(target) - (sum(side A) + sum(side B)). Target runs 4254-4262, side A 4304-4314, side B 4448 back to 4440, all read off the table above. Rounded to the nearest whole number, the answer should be -50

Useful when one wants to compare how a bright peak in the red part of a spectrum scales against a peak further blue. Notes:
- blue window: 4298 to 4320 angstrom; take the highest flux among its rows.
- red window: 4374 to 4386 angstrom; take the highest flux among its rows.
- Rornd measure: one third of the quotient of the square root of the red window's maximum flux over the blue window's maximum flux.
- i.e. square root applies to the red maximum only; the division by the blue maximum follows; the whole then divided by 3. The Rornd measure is 0.0709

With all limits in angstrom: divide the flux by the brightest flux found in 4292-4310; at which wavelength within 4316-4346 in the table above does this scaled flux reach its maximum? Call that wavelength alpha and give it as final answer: 4330.0 angstrom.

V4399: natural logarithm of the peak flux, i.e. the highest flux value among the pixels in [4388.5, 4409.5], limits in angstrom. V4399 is 3.05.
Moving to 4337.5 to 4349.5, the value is 3.06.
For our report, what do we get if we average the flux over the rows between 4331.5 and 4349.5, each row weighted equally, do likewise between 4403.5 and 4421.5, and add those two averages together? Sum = 40.0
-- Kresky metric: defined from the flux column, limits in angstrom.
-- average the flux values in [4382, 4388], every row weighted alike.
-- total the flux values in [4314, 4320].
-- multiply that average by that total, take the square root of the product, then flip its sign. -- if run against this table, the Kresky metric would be -26.6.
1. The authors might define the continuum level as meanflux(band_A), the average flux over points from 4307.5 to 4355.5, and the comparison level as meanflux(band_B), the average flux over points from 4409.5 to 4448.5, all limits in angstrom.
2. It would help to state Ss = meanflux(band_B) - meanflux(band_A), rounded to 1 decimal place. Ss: 1.7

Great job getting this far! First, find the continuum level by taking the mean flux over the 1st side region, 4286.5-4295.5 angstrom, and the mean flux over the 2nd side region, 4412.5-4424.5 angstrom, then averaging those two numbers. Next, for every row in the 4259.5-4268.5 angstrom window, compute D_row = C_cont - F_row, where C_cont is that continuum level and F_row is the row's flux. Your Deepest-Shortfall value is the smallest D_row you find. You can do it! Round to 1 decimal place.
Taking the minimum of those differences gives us -1.4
